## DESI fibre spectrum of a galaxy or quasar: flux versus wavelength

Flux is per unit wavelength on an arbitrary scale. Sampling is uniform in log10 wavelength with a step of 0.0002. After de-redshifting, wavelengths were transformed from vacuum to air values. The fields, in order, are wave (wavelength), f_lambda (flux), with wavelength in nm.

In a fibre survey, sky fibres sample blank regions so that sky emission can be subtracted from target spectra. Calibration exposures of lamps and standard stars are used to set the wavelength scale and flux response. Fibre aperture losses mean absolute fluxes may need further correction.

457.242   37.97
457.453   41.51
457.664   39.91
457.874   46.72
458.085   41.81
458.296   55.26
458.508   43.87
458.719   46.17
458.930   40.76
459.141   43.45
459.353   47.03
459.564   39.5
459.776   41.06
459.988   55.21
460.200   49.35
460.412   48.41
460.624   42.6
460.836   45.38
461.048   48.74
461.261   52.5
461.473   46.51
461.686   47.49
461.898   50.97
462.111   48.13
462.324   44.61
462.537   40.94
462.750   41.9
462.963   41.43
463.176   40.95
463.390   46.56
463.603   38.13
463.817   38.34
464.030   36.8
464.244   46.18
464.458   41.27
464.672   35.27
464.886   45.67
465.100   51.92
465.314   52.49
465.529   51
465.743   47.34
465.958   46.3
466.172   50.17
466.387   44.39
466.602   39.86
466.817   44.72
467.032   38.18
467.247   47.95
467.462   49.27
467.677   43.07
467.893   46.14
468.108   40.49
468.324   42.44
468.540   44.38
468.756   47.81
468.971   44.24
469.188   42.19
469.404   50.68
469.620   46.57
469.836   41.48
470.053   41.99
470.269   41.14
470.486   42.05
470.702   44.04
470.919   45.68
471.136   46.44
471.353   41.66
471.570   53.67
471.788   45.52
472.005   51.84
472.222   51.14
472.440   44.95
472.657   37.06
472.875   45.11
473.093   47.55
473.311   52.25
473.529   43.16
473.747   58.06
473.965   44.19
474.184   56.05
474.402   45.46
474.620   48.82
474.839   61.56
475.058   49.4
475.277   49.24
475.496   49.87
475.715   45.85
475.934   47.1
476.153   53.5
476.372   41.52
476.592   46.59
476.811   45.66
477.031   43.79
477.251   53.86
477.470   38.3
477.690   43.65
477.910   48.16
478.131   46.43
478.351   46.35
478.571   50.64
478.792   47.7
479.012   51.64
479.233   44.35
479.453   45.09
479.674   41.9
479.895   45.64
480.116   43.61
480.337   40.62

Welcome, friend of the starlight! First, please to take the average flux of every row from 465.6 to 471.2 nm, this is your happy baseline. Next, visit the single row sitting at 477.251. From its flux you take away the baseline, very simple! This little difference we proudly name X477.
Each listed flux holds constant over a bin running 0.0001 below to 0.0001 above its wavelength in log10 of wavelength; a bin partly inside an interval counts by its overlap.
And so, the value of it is 9.3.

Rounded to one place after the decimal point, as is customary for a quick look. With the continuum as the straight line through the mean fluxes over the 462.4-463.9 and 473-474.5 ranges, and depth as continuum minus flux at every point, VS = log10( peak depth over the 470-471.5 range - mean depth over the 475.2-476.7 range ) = 0.4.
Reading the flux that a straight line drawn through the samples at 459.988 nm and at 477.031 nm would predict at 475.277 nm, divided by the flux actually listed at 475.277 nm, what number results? 0.91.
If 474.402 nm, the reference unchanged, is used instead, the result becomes 1.00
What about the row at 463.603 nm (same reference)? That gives 1.38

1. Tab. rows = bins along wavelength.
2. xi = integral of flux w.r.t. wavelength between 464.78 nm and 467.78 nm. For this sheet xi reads 140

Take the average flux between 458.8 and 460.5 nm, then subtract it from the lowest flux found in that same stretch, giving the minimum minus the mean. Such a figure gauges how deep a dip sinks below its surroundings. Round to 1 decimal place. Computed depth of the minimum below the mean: -6.1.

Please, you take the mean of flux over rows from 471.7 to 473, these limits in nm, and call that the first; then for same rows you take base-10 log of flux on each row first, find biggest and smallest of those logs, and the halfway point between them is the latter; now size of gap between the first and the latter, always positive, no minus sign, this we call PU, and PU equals 44.3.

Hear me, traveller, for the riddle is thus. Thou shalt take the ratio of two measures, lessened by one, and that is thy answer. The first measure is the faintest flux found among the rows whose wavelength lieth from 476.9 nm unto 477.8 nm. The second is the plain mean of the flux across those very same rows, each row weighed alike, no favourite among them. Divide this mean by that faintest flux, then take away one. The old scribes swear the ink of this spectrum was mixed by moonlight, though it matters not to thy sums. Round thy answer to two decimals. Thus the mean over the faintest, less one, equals 0.17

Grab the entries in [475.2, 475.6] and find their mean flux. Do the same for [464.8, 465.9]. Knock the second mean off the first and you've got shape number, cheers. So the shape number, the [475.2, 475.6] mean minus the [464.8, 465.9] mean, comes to 0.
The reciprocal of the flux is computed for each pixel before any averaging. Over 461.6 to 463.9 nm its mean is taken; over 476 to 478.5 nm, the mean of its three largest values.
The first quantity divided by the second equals 0.949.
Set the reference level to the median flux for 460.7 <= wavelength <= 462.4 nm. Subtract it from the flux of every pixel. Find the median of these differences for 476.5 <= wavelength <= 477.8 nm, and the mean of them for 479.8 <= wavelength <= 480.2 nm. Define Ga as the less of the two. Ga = -3.2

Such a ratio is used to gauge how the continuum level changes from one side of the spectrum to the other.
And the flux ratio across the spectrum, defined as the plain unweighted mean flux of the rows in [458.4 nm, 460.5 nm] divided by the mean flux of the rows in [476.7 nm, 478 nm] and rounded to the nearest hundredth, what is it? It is 1.00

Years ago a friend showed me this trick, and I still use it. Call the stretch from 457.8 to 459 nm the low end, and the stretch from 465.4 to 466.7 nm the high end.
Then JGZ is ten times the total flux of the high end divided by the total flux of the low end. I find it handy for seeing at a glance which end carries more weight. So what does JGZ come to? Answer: 10.2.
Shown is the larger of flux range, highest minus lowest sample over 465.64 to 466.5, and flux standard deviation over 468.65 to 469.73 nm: 5.8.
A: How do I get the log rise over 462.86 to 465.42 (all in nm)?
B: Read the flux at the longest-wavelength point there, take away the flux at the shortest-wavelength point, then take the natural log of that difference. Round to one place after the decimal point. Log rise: 2.4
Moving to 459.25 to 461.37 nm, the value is 1.7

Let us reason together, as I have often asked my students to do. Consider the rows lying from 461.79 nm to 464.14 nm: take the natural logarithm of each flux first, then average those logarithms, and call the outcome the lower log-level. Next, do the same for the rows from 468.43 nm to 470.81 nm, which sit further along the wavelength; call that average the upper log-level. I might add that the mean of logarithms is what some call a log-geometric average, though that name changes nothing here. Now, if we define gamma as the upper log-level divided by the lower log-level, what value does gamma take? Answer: 1.011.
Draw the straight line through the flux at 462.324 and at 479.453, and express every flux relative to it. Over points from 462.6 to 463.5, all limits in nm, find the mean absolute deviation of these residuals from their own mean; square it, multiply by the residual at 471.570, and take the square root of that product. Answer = 5.7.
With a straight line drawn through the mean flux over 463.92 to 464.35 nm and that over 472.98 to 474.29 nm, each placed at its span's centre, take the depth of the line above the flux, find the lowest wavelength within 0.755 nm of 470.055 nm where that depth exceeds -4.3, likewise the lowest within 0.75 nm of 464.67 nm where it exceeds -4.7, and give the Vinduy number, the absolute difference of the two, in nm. 5.59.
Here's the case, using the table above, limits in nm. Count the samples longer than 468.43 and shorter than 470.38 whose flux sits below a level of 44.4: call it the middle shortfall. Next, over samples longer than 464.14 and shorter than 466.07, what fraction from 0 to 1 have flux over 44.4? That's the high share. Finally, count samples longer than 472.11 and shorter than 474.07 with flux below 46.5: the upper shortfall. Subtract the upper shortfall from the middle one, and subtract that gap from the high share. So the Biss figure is 0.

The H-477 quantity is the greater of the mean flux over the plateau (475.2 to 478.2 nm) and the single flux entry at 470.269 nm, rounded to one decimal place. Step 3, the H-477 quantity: 46.7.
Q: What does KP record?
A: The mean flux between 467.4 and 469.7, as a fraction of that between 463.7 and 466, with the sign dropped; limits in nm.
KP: 1.01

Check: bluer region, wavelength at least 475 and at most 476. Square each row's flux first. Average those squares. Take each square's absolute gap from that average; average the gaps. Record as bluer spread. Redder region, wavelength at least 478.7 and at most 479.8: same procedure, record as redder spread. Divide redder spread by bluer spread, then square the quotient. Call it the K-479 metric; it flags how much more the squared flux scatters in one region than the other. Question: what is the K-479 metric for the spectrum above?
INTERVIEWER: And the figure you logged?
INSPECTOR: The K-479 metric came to 3.6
